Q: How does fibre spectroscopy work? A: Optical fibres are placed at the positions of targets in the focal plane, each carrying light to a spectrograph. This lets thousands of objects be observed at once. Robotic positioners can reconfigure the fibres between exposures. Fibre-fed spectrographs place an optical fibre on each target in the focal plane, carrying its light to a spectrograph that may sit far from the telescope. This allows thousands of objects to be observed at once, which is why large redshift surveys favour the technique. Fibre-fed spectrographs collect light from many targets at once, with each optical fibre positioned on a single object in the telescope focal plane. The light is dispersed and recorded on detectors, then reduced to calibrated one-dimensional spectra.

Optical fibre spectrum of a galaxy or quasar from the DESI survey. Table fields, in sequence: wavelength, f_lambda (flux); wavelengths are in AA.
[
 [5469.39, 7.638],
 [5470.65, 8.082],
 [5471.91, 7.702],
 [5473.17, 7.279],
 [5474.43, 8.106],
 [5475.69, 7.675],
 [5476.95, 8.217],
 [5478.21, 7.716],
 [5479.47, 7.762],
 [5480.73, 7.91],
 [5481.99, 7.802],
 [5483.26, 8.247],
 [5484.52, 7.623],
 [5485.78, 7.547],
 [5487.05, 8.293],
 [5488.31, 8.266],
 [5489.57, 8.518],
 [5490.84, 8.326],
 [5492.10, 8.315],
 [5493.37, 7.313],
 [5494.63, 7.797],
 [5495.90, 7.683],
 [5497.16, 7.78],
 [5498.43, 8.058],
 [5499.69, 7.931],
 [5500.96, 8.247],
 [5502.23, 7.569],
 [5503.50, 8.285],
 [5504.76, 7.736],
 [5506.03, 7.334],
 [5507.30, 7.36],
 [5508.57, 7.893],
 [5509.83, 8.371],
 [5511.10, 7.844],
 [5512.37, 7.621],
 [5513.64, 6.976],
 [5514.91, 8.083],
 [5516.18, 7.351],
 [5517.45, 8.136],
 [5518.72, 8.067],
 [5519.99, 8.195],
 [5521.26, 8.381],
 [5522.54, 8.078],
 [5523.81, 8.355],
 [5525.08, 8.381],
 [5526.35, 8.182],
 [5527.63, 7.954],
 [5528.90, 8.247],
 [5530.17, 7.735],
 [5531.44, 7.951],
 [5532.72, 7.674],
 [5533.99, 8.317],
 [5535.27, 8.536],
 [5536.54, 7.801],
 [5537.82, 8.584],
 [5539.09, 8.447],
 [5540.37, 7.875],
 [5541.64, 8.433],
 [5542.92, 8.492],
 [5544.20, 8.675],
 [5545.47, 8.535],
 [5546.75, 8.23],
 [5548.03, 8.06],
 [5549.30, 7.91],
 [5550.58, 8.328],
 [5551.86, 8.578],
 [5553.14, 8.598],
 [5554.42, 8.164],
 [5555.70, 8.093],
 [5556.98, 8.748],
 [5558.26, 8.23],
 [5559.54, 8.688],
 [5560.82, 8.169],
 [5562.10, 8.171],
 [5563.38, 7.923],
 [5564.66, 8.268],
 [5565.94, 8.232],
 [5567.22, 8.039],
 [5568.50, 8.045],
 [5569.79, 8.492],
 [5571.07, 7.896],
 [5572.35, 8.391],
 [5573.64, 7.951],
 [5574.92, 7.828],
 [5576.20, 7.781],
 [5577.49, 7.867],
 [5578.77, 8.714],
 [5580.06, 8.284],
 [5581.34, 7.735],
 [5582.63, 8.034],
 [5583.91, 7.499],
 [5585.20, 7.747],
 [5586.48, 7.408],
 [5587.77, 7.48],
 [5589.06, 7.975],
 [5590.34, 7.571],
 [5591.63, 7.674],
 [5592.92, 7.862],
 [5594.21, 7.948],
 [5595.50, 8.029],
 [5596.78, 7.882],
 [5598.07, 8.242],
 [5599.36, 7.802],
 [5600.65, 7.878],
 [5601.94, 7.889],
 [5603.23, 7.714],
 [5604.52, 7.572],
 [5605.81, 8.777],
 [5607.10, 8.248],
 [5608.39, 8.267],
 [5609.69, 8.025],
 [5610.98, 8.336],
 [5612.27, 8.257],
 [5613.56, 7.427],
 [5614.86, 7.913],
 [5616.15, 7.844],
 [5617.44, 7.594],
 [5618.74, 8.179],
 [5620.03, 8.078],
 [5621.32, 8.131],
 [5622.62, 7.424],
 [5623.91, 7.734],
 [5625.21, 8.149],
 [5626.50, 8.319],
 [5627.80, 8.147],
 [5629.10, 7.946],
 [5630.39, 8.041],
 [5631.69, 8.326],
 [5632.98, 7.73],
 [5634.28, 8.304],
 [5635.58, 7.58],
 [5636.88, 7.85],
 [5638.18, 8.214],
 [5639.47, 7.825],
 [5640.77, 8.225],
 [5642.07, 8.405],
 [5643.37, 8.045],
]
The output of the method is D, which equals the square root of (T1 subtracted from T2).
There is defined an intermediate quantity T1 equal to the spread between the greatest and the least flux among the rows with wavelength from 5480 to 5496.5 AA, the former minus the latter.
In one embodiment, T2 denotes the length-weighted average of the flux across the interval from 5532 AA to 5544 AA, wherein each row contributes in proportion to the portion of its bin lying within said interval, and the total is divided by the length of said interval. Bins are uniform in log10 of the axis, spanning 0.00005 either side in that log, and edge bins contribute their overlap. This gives 2.65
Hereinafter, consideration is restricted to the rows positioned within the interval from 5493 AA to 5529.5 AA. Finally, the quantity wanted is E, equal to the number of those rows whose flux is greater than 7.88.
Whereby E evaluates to 17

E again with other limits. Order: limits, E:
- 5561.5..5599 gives 18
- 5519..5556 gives 25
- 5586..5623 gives 16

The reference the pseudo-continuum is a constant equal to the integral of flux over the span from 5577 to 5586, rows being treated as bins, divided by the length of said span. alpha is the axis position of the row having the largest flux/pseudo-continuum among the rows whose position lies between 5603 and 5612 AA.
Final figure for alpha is 5605.81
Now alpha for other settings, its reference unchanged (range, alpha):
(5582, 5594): 5582.63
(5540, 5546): 5544.20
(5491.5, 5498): 5492.10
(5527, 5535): 5533.99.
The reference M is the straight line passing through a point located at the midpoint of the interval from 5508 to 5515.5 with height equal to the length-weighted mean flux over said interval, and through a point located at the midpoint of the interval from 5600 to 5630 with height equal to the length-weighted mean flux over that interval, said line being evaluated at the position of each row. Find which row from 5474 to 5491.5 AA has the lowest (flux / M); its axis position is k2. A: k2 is 5485.78 AA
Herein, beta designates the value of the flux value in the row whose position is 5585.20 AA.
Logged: 7.747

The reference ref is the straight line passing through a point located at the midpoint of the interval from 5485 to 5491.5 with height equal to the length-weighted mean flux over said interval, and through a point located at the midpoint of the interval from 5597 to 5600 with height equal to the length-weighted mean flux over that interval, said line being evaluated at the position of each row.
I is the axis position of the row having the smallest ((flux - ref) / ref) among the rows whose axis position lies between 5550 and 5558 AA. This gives 5555.70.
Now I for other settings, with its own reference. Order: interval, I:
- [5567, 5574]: 5571.07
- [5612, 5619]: 5613.56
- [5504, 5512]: 5506.03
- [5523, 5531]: 5530.17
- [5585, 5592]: 5586.48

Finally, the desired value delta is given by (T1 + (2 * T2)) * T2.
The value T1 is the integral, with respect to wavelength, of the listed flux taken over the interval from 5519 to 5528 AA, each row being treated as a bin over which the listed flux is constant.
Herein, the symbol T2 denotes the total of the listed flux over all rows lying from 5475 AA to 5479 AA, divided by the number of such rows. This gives 706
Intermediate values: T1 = 74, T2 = 7.87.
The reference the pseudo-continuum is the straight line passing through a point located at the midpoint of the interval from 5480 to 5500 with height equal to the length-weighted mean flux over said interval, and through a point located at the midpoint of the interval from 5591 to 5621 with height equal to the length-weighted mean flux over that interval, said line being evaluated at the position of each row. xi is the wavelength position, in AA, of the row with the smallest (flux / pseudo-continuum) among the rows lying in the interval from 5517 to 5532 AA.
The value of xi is 5530.17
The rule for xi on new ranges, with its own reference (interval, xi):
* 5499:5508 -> 5506.03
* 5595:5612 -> 5604.52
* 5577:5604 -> 5586.48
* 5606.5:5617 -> 5613.56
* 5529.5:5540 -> 5532.72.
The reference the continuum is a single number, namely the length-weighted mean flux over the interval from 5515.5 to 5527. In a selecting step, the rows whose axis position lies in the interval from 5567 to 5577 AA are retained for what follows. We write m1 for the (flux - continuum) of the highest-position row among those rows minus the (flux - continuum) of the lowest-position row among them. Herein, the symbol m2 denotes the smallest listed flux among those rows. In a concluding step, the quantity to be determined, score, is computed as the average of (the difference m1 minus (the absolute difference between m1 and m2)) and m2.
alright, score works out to -0.3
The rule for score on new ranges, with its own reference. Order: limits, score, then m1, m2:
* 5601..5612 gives 0.4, 0.4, 7.572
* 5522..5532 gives -0.1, -0.1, 7.735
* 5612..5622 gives -0.1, -0.1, 7.427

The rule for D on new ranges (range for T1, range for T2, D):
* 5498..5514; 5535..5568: 2.63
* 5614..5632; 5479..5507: 2.65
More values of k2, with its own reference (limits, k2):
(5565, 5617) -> 5613.56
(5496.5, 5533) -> 5513.64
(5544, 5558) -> 5549.30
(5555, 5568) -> 5563.38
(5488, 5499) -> 5493.37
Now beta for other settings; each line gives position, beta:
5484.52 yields 7.623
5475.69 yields 7.675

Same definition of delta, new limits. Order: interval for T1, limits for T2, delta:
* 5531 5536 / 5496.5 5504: 451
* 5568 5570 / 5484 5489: 256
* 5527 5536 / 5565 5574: 724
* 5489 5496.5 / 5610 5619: 601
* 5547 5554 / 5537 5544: 625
